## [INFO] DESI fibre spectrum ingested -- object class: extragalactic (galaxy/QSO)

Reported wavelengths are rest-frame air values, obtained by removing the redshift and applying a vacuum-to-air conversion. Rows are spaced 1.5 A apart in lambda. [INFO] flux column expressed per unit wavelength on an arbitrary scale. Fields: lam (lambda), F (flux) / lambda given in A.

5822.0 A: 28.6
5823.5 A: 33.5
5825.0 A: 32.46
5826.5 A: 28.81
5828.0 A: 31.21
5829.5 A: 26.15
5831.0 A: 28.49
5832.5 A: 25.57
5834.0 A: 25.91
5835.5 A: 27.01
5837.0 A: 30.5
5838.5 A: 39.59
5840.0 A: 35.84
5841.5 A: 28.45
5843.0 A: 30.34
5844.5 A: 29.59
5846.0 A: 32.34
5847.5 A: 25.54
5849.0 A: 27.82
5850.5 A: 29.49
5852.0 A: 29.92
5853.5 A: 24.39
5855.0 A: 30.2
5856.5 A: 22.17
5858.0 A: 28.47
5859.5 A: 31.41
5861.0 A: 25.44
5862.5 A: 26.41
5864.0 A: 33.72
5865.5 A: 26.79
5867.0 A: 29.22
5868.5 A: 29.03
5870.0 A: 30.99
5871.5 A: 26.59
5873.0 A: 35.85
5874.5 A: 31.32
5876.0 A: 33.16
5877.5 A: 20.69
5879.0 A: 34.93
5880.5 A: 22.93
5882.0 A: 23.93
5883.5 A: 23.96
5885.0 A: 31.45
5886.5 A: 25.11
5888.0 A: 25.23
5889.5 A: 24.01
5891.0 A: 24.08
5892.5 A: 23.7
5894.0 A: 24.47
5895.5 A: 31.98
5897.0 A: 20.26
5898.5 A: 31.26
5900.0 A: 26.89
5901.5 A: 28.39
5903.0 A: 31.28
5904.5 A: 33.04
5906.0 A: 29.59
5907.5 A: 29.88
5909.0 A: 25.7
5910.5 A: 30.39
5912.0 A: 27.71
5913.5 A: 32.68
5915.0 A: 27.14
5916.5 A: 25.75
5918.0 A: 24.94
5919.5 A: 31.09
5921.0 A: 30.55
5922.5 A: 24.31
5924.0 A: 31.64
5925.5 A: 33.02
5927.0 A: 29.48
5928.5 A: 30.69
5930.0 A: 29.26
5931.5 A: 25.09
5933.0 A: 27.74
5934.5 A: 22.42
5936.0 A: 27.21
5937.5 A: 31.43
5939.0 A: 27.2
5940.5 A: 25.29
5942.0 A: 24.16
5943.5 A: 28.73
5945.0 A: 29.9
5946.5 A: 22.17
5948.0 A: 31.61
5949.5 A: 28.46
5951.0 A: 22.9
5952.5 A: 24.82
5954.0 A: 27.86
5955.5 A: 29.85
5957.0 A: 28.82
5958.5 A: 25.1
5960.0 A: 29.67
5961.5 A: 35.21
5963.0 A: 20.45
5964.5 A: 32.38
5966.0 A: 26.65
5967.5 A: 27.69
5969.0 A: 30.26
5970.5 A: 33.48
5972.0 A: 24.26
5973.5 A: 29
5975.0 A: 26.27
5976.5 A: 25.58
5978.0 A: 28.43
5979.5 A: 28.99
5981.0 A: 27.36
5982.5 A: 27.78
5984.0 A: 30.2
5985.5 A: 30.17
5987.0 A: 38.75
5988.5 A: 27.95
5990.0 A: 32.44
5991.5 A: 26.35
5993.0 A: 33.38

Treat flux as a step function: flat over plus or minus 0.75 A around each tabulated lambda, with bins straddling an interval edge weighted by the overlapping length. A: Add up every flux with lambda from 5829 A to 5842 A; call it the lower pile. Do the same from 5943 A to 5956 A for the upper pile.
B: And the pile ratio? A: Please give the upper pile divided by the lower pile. 0.92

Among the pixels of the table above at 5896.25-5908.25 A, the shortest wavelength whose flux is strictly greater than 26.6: 5898.5 A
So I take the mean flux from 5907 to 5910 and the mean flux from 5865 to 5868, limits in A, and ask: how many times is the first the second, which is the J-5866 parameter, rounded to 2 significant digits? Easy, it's 0.99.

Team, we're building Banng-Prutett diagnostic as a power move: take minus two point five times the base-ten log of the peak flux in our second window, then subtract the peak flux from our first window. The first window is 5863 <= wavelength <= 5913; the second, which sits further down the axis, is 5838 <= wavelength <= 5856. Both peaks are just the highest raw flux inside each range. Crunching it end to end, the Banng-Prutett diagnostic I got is -39.8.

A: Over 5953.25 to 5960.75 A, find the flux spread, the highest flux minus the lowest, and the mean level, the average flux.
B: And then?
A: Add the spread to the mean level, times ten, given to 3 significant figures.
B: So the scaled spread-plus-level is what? 330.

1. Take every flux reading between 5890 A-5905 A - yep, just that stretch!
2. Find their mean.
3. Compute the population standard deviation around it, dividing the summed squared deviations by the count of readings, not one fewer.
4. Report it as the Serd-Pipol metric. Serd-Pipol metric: 4.1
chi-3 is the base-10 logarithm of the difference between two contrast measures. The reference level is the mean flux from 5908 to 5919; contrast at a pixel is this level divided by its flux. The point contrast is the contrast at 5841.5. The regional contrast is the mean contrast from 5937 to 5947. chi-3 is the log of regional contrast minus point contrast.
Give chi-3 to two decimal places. -1.18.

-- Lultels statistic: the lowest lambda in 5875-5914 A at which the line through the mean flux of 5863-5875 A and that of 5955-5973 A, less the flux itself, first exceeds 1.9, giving 5877.5 A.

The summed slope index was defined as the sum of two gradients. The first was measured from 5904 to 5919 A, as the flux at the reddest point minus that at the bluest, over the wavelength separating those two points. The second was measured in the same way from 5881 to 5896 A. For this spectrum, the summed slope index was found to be 0.0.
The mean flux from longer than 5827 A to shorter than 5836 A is 27.4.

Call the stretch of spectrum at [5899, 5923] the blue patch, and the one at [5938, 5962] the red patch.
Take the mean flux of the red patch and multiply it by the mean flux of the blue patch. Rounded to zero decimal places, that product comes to 793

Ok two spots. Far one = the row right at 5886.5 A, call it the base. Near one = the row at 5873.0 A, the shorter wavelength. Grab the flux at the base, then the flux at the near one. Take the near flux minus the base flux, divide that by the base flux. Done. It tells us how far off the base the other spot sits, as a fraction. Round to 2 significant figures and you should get 0.43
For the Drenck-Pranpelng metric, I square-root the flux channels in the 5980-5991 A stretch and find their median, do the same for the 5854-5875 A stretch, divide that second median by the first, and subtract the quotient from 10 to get 9.02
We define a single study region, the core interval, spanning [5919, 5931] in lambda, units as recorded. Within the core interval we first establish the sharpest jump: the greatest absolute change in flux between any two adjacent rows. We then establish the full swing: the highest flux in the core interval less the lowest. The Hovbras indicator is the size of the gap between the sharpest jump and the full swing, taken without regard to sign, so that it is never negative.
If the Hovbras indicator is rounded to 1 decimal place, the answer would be 1.4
